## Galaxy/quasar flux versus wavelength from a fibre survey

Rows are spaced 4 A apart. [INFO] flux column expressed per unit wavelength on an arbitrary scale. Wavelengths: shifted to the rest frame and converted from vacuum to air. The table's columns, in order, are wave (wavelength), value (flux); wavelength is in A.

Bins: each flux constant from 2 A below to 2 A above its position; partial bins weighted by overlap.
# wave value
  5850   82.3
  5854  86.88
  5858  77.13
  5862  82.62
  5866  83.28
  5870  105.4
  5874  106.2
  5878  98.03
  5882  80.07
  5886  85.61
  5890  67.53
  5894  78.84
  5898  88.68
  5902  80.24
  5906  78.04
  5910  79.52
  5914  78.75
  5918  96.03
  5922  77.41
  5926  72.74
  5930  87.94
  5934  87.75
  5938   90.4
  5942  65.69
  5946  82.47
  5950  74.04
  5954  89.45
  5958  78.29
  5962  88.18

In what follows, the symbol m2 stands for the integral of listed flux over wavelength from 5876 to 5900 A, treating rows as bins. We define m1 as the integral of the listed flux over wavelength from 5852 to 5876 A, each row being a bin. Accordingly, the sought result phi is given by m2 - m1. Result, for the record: -171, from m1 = 2166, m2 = 1995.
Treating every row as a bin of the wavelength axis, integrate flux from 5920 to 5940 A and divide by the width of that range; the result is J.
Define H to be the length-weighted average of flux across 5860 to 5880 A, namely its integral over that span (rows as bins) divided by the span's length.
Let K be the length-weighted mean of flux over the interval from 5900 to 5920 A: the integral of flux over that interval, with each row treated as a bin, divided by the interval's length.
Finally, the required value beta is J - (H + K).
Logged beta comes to -94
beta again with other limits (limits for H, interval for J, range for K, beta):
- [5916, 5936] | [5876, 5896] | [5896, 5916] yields -83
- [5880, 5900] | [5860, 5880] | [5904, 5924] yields -67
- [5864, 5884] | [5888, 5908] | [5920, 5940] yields -99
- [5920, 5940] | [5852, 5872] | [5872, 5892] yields -84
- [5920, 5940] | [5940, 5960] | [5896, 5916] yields -86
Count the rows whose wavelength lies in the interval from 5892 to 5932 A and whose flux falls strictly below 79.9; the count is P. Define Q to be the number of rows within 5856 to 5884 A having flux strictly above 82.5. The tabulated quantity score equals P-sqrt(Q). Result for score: 3.8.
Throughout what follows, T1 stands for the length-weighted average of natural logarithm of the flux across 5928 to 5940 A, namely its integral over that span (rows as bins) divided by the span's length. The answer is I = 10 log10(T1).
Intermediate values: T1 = 4.49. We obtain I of 6.518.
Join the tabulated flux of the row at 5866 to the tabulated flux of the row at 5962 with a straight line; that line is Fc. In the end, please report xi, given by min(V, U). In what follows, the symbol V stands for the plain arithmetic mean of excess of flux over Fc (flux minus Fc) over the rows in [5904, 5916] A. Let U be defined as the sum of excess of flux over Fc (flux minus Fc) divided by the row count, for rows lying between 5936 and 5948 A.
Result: -8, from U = -8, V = -6.8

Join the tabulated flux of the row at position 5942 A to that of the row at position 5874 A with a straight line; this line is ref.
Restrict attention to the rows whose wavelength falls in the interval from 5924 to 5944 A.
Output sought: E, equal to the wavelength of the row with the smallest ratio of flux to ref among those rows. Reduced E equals 5926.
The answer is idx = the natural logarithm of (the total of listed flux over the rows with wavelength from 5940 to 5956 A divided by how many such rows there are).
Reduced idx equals 4.36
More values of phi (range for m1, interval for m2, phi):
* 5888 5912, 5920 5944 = 36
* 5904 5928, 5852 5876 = 236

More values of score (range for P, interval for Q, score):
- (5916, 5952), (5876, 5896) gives 2.6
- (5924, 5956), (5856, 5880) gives 0.8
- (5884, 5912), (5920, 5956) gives 2.0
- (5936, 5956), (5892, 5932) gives 0.3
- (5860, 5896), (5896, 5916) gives 1.0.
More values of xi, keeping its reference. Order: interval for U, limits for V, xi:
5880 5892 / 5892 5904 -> -7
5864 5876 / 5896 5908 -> -3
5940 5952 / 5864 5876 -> -13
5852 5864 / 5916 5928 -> -4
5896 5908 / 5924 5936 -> -4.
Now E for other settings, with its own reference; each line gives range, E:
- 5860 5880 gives 5862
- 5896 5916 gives 5906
